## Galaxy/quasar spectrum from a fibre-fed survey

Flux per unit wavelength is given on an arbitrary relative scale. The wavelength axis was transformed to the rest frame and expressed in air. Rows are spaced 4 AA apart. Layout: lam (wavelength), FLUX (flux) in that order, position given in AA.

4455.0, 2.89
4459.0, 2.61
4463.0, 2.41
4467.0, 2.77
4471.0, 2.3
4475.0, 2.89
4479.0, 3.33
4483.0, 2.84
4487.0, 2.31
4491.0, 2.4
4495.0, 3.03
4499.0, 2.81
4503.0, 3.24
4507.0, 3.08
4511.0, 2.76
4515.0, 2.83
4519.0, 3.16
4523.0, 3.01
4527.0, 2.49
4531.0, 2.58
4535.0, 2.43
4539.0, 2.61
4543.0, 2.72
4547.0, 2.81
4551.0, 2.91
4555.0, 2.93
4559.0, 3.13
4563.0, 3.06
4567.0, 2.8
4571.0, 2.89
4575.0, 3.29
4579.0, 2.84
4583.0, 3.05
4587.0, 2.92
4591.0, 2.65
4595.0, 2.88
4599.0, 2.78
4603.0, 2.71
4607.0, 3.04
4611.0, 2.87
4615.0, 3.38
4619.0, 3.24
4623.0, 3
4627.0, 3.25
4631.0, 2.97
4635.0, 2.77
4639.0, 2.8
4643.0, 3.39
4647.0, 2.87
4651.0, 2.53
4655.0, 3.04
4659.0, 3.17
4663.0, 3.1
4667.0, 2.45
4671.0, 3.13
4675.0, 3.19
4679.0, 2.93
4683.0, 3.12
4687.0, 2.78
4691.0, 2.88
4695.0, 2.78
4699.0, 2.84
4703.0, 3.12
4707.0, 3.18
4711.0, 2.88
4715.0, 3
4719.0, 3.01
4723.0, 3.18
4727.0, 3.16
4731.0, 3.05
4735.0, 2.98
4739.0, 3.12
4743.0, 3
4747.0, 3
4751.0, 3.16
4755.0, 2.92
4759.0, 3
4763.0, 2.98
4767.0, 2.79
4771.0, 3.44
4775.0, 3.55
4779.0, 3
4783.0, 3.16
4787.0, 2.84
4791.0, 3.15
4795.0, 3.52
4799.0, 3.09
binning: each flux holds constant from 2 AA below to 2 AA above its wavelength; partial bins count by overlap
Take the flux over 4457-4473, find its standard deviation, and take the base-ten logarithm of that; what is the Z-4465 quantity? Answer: -0.7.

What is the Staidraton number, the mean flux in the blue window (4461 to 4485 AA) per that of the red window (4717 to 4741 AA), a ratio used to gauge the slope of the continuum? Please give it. 0.89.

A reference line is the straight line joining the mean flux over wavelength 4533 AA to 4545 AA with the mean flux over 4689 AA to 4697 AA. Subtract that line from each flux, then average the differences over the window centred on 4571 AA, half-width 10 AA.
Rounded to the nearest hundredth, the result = 0.34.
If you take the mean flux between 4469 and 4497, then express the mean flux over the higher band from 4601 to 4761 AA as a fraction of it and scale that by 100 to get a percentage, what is 110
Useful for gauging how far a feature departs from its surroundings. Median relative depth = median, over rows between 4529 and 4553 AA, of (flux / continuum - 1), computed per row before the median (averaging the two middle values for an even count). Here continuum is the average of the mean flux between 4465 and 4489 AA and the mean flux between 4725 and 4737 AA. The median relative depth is -0.082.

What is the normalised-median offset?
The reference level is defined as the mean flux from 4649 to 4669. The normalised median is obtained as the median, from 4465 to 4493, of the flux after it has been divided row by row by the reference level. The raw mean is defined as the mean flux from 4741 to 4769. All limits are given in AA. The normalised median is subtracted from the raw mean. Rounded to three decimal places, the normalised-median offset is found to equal 2.009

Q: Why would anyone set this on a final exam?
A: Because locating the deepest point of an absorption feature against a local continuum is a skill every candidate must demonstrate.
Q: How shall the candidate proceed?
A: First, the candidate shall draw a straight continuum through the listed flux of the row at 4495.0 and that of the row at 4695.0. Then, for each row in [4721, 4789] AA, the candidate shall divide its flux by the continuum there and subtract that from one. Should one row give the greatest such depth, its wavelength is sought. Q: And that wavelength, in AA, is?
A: 4767.0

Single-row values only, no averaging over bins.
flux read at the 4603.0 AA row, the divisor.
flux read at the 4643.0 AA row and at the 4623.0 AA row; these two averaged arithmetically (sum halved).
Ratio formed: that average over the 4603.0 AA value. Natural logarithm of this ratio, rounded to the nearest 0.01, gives 0.16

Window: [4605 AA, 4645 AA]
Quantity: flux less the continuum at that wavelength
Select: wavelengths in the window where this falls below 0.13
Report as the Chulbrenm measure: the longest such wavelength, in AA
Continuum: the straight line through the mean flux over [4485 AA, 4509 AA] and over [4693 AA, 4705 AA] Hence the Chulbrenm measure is 4639.0 AA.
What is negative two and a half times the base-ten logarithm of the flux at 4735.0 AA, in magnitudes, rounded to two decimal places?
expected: -1.19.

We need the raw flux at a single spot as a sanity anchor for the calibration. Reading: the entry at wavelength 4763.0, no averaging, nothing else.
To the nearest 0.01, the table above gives 2.98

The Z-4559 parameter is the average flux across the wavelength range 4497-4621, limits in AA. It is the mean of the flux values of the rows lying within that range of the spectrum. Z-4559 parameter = 2.90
